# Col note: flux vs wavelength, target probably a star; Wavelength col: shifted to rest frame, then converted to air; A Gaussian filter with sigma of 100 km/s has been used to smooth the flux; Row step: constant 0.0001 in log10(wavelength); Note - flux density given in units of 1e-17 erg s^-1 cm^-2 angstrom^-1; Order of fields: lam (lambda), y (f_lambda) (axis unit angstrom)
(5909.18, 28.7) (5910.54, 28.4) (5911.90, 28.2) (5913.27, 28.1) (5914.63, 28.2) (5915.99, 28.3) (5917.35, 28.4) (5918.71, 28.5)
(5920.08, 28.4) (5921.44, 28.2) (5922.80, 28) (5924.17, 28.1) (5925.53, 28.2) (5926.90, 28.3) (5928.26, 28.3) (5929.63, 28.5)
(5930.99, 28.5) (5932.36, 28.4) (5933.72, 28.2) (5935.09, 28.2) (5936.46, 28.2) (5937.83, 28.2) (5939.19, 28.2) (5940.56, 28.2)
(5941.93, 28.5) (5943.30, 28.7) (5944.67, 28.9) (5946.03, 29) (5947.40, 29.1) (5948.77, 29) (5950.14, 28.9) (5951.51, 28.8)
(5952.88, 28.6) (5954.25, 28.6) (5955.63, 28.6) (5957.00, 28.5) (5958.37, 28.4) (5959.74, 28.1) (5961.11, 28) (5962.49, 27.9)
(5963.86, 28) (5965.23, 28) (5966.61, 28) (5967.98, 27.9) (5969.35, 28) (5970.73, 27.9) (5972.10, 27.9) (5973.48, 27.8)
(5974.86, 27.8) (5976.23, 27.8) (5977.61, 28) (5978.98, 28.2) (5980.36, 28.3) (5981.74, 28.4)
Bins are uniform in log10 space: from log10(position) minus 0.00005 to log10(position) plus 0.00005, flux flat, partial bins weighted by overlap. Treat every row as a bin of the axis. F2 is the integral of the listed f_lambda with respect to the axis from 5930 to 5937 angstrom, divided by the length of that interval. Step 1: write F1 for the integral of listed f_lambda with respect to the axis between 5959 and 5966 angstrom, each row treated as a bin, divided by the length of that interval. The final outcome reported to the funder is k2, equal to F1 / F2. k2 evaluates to 0.99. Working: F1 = 28.0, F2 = 28.3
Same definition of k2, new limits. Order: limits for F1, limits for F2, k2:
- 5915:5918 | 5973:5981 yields 1.01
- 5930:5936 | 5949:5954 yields 0.98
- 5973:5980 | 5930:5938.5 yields 0.99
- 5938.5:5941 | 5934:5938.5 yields 1.00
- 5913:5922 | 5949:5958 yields 0.99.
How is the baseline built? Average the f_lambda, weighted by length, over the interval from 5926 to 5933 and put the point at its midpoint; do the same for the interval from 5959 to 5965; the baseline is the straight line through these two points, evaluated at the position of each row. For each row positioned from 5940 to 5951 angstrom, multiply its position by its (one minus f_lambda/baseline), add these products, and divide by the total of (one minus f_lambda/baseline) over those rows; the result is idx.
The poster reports 5946.8 angstrom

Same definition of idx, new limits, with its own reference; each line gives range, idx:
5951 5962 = 5954.5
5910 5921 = 5913.9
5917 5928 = 5923.0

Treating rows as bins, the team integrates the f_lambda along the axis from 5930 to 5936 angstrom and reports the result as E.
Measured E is 170.0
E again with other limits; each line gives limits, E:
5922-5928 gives 169.0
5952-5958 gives 171.3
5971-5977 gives 166.9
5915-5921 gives 170.4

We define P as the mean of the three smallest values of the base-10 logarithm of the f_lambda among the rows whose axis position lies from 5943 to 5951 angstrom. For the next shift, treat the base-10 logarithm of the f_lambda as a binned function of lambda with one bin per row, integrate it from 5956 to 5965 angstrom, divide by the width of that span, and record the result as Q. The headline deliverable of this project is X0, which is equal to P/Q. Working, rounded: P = 1.460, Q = 1.45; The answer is 1.01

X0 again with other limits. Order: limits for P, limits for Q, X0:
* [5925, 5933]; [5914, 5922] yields 1.00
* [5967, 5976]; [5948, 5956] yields 0.99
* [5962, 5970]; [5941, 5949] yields 0.99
